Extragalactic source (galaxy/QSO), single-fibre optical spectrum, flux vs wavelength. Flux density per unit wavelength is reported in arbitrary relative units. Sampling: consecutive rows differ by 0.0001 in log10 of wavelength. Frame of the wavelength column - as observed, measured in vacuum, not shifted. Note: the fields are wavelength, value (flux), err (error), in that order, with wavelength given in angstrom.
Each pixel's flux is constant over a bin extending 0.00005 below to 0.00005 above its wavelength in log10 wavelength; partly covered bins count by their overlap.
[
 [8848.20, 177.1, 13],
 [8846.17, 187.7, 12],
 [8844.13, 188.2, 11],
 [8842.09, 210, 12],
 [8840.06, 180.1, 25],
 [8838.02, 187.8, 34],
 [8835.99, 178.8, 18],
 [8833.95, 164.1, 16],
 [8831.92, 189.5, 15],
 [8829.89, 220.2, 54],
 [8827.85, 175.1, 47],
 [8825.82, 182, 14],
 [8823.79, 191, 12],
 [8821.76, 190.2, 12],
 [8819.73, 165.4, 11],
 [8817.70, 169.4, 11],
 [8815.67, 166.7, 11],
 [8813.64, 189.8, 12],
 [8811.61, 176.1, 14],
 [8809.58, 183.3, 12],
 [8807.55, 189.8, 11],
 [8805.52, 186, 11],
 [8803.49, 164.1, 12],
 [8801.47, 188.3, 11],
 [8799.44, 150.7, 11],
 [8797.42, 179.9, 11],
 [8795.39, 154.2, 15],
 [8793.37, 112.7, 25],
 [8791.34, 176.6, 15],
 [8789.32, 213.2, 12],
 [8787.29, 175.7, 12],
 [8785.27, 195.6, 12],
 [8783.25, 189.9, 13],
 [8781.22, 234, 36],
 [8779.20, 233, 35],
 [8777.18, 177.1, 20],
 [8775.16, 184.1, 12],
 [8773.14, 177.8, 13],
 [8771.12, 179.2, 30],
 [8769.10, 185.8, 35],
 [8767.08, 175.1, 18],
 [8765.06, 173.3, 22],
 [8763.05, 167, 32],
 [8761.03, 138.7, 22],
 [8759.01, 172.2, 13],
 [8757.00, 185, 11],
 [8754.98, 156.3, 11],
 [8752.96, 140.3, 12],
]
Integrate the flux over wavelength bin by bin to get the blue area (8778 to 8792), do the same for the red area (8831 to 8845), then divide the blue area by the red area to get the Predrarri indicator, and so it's 1.09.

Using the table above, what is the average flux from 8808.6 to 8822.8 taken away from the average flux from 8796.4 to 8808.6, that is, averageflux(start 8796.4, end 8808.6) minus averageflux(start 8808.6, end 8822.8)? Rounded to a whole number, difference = -1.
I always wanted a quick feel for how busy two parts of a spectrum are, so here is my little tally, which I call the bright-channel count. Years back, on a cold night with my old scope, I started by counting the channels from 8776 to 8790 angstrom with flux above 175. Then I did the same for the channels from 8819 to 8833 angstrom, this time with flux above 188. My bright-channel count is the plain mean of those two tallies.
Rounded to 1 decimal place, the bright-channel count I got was 5.5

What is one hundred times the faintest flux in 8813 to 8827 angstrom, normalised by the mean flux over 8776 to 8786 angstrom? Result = 80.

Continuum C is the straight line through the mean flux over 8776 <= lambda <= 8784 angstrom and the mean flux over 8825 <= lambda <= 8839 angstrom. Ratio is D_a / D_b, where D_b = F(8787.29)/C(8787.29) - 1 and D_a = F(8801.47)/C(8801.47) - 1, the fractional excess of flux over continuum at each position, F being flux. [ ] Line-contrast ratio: 0.37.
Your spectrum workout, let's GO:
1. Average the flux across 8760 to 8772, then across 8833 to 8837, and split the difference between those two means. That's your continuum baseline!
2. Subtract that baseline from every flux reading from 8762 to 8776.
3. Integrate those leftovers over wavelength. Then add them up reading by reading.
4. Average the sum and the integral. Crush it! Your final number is 72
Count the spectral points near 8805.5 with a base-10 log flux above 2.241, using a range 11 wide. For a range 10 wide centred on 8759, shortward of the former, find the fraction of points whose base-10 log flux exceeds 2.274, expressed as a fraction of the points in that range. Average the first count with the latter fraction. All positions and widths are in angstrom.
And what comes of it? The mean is 2.0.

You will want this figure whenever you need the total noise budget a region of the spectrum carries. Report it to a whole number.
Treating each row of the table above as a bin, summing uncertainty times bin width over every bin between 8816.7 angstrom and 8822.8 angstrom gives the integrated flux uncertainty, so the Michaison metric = 69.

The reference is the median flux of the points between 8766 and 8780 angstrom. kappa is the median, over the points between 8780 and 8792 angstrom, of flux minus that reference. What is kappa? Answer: 14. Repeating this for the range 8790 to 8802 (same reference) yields -14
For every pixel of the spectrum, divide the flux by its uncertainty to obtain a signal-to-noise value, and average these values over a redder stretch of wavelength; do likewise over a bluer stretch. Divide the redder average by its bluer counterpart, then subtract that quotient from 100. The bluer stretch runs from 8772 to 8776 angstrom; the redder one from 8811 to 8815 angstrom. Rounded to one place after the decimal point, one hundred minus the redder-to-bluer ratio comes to 99.0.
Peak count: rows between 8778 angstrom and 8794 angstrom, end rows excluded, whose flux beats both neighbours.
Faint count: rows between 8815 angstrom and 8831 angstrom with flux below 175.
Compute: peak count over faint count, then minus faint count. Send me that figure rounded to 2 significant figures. -2.0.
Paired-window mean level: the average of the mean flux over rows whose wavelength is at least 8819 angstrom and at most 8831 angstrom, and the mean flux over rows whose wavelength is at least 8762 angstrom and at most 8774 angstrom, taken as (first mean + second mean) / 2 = 182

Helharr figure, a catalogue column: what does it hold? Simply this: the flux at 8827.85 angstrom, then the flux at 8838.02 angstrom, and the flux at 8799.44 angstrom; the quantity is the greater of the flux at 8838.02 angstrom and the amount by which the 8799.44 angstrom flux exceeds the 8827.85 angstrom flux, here 188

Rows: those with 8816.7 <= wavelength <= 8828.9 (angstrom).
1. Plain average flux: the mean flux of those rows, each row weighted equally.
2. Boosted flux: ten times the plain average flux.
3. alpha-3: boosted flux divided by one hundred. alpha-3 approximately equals 17.9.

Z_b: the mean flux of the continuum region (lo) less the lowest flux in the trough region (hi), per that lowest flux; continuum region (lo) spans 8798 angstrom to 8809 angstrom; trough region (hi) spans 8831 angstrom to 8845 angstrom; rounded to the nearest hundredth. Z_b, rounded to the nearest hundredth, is 0.07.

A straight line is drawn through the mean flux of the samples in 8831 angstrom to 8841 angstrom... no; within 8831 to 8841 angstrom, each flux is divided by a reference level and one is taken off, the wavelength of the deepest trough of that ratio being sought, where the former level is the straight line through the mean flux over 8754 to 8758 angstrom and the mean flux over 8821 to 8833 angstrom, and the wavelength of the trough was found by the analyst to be 8833.95 angstrom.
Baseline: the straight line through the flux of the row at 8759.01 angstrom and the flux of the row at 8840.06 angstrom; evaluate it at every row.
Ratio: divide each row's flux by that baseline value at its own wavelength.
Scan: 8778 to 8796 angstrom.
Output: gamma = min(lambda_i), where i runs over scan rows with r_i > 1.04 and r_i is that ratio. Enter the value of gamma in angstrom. 8779.20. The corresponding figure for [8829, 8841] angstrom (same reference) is 8829.89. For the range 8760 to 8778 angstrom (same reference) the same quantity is 8769.10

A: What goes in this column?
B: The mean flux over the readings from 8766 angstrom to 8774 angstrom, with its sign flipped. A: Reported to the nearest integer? -179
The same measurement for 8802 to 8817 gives -179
